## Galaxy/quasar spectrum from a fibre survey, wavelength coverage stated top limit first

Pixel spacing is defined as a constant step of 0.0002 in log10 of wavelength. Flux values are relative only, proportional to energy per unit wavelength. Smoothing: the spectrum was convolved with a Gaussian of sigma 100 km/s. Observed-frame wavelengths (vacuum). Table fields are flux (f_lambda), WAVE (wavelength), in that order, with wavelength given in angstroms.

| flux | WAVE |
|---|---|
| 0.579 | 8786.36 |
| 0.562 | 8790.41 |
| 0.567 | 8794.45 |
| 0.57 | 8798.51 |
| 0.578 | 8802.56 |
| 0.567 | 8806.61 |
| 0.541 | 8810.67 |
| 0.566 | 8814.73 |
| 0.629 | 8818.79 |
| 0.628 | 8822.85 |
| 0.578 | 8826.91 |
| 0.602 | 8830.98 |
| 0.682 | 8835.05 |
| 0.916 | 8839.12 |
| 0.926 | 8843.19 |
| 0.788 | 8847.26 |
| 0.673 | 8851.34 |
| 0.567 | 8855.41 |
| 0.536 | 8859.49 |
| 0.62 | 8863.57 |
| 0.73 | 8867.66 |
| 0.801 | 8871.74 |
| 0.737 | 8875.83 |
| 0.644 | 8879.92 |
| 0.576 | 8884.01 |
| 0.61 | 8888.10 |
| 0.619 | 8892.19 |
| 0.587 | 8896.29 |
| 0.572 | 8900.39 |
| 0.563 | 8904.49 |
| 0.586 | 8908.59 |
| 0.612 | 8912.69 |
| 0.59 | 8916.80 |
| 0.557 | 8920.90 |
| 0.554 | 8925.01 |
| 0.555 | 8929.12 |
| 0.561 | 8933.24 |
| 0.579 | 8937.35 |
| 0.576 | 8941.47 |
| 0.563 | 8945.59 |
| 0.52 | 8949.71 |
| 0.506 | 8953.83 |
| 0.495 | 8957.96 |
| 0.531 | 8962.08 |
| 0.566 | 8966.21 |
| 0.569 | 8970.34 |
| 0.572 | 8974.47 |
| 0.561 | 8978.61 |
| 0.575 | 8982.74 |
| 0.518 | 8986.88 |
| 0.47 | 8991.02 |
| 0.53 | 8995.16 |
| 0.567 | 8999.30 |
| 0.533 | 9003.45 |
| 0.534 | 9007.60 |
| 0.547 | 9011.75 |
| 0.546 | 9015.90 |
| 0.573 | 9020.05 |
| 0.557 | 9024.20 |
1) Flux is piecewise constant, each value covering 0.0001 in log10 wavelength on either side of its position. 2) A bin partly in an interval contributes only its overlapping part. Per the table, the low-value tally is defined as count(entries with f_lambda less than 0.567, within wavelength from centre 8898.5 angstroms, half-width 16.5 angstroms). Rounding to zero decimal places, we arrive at 1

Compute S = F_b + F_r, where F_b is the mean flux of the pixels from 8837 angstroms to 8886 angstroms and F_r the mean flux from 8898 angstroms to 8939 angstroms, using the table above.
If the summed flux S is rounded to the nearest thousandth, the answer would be 1.282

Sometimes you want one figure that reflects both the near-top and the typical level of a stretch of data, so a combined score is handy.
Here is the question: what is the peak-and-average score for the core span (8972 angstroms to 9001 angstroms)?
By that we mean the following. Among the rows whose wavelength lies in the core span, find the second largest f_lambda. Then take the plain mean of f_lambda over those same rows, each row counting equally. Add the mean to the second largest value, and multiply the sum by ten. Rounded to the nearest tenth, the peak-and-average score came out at 11.1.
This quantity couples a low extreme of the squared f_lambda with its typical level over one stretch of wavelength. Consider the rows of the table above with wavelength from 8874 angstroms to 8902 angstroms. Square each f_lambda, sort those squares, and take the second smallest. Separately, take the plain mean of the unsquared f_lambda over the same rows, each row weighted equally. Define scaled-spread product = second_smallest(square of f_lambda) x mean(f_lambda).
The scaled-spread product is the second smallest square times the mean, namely 0.206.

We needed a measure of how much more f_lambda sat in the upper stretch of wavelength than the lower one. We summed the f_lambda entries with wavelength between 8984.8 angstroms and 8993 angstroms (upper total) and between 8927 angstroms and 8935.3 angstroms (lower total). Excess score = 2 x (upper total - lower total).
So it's -0.26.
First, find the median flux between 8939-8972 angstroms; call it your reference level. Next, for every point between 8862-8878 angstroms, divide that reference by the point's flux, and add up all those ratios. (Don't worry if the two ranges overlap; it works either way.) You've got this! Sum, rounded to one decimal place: 3.1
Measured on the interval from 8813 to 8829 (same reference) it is 3.7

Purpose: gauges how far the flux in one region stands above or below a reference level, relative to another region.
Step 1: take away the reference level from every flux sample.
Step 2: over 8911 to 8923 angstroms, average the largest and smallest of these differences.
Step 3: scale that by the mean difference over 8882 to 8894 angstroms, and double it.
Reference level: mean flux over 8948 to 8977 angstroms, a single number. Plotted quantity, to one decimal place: 1.5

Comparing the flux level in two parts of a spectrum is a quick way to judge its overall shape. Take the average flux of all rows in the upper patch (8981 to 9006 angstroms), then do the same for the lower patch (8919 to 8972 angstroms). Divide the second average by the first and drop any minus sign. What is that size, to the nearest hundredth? 1.03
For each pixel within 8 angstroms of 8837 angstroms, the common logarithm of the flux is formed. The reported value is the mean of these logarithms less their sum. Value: 0.34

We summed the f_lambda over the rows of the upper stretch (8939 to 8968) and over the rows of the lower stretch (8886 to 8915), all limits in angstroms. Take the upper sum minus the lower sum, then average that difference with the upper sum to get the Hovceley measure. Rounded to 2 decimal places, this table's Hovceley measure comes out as 1.68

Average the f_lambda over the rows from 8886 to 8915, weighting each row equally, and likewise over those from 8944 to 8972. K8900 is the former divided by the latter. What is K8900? 1.11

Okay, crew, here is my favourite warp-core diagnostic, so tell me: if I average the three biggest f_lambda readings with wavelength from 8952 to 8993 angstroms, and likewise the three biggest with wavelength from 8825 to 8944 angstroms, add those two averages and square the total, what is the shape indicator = 2.11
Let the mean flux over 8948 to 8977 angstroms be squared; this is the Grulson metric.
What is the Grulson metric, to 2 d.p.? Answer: 0.29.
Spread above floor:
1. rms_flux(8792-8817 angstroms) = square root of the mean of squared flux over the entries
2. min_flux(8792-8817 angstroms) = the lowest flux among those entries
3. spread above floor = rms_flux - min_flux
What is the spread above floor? 0.024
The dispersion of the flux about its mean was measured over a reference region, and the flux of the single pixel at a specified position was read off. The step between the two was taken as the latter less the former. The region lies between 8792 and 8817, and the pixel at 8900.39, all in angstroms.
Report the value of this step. 0.56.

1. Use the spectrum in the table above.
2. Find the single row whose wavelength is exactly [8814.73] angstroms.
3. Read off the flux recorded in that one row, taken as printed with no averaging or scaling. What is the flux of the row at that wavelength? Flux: 0.566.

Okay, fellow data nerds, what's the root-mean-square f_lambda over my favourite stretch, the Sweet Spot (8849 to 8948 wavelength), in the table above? 0.61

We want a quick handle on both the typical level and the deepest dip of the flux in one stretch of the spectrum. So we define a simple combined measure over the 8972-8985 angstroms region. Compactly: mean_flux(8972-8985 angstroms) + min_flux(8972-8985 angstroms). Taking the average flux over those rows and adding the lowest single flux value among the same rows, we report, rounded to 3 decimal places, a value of 1.130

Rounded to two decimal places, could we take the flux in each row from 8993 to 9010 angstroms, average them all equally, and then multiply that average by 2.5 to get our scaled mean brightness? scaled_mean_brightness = 1.35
